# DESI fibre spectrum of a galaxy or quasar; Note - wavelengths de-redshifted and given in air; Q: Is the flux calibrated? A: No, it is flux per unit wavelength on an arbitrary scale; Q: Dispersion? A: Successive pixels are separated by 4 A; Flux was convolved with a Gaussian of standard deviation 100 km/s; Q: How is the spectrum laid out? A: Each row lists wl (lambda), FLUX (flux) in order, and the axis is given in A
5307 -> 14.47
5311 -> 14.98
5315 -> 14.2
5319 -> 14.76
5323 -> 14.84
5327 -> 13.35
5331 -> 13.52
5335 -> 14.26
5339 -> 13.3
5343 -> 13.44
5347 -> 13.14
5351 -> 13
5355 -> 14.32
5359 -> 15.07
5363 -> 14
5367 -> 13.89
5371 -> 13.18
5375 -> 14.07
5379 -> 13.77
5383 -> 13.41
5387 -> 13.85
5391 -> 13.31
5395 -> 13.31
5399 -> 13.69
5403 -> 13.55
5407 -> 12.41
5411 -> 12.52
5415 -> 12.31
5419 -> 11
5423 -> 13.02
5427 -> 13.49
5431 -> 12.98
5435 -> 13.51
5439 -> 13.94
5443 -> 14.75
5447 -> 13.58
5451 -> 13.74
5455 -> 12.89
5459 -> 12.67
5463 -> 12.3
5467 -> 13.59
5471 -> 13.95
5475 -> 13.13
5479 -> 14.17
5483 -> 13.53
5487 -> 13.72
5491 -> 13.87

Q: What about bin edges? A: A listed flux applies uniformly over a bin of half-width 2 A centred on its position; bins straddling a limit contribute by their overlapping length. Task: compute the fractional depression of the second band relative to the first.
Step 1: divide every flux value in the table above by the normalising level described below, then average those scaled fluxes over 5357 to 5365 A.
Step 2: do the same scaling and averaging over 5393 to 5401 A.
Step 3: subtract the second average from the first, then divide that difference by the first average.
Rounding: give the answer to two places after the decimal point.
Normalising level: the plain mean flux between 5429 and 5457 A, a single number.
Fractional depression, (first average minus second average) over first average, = 0.07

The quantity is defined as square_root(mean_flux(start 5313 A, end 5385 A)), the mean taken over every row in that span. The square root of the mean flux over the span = 3.72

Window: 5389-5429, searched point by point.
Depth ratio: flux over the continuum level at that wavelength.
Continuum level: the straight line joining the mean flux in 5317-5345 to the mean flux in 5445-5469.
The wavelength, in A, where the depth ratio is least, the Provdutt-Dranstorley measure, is 5419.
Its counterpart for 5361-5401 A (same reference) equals 5371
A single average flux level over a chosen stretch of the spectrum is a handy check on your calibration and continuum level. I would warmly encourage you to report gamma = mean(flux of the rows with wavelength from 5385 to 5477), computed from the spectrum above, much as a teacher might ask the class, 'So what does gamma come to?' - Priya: 13.2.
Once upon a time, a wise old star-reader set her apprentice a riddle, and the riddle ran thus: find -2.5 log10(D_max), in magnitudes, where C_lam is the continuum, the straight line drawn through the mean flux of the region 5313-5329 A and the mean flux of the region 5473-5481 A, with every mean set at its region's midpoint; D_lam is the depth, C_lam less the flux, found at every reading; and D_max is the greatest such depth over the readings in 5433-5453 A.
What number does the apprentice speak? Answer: 1.3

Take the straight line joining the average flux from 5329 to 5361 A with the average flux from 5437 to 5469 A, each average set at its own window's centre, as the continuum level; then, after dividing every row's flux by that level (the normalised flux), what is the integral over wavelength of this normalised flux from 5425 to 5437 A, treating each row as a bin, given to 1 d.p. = 11.8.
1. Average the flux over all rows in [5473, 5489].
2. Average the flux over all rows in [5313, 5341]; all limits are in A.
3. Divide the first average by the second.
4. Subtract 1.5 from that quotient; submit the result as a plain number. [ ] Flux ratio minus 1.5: -0.53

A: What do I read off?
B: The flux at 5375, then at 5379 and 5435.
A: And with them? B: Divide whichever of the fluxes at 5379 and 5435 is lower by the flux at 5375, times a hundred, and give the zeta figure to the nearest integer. 96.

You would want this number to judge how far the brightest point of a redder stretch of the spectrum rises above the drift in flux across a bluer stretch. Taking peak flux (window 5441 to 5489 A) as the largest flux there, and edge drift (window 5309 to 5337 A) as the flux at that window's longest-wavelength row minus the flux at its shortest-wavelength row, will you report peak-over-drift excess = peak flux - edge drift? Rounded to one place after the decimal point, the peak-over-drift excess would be 15.5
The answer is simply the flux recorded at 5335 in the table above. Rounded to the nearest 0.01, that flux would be 14.26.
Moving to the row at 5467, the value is 13.59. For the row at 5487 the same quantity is 13.72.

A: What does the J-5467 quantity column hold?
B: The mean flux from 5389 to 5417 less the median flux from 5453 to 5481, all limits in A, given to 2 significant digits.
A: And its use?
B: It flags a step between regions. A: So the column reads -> -0.12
